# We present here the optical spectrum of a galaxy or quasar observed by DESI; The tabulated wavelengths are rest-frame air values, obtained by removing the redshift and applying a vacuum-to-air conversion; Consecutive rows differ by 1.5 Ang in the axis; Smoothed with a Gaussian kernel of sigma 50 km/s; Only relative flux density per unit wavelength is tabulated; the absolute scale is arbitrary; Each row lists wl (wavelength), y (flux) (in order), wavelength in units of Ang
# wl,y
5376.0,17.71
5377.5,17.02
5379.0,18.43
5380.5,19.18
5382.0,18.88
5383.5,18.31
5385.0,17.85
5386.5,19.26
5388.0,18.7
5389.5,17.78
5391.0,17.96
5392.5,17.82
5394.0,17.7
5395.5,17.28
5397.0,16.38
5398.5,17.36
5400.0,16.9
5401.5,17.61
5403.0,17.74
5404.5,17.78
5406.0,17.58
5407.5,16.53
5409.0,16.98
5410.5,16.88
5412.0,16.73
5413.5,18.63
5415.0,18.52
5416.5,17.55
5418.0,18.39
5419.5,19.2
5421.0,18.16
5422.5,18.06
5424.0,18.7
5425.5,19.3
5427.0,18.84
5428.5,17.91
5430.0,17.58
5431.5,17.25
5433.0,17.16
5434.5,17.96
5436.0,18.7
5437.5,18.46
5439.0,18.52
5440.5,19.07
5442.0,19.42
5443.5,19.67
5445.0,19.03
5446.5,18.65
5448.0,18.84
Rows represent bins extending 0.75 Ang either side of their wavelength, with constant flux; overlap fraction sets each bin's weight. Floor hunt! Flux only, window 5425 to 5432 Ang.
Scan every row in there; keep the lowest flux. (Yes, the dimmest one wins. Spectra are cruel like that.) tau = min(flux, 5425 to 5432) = 17.25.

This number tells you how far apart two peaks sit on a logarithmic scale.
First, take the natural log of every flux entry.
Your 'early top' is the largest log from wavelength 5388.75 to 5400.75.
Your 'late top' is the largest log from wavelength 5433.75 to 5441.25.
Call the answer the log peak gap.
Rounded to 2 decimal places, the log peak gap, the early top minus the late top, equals -0.06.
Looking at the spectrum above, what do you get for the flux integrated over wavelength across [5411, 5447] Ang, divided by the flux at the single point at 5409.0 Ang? 39.0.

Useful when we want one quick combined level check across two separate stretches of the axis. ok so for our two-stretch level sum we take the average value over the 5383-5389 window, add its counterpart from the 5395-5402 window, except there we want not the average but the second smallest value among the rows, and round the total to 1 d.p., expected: 35.4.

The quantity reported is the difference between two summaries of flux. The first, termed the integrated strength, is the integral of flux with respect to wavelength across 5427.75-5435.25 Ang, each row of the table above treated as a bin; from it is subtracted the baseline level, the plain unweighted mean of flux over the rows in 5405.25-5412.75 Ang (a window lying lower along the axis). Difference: 115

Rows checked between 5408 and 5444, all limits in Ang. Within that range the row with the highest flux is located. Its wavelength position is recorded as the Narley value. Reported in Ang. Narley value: 5443.5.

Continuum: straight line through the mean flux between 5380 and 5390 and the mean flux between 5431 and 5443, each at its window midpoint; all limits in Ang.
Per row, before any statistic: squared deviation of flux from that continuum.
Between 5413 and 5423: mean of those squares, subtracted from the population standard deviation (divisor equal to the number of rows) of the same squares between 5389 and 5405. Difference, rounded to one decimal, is 1.0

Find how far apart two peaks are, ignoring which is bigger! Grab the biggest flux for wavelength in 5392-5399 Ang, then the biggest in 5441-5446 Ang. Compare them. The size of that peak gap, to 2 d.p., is 1.85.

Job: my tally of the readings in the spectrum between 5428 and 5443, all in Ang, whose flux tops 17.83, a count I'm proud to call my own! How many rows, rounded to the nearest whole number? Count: 7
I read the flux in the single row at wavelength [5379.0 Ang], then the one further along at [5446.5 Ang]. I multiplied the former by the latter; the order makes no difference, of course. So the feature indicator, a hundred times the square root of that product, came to 1854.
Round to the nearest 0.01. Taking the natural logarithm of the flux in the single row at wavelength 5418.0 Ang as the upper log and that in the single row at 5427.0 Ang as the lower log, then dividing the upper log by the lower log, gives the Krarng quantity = 0.99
